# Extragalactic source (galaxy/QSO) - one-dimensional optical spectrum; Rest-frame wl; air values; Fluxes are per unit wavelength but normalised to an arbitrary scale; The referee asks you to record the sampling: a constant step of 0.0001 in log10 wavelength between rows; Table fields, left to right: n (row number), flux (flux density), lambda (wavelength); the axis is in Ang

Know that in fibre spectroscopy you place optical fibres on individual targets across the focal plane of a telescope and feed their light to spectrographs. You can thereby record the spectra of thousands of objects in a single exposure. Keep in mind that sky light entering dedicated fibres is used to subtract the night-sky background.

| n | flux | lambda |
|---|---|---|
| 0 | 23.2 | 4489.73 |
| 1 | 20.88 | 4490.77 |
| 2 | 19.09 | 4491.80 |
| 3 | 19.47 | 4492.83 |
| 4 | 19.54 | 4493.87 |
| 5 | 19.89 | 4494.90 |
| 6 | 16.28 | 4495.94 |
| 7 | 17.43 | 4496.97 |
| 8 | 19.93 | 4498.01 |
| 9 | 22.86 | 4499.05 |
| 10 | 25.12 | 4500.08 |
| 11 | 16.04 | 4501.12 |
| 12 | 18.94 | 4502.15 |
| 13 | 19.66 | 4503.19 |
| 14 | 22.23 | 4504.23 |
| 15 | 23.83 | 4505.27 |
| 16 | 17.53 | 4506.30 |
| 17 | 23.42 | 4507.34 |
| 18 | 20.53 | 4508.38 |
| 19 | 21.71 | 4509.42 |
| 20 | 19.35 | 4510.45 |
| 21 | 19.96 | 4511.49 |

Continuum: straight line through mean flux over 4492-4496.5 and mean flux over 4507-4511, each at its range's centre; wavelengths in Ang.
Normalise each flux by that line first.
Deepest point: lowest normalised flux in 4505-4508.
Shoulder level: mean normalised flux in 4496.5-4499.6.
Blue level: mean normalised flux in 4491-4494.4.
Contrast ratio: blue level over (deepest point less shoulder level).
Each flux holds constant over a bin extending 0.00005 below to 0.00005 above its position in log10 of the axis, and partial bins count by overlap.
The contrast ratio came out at -5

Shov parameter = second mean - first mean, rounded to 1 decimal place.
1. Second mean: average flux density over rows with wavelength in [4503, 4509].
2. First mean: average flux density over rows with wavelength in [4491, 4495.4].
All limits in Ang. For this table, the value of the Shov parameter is 1.7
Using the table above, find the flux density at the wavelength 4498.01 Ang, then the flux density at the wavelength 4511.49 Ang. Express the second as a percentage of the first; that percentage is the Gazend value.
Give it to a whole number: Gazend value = 100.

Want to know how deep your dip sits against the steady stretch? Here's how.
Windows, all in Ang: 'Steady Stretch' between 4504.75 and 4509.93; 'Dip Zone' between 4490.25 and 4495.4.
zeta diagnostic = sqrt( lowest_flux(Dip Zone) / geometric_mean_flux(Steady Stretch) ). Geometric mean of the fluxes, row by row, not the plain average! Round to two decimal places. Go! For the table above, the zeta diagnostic 0.95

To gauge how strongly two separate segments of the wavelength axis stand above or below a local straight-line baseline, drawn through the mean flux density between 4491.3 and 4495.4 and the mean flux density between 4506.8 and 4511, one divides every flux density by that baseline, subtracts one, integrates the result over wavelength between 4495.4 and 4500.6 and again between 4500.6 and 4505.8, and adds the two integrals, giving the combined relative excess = -0.05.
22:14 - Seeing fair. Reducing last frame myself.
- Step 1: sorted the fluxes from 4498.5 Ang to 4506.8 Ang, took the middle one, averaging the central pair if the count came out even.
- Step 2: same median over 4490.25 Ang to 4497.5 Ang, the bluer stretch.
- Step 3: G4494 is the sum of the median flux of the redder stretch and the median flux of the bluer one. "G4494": 40.4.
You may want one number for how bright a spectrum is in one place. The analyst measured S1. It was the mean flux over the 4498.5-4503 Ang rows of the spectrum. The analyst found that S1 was 20.7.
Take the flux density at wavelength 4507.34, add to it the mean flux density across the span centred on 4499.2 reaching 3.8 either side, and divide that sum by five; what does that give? 8.6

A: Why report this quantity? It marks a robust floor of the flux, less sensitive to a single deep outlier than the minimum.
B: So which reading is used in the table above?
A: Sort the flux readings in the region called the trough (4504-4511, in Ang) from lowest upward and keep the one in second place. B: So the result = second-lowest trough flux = 19.35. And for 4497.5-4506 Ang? 18.94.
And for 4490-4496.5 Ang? 19.09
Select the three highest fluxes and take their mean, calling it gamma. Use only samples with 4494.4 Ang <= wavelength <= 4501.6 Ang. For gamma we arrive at 22.6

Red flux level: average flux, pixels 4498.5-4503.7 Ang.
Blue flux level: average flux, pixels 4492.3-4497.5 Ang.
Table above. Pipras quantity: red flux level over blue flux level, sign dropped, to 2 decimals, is 1.11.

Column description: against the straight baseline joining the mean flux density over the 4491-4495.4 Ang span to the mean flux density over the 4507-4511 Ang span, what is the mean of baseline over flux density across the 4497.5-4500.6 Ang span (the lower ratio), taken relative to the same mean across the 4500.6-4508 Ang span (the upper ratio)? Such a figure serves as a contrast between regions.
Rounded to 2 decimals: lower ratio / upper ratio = 0.86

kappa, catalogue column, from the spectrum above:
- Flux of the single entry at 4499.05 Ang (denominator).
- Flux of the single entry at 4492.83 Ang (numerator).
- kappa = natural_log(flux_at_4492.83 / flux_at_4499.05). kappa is -0.16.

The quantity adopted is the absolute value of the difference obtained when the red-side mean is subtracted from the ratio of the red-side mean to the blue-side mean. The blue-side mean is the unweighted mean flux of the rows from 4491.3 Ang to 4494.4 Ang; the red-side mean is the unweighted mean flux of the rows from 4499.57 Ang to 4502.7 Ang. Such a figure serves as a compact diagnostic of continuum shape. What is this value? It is 19.0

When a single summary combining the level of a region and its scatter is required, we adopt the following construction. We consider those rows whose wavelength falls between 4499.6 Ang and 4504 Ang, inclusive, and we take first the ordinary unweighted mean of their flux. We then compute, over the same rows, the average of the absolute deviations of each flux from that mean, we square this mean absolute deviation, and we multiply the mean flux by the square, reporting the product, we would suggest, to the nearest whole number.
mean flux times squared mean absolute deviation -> 134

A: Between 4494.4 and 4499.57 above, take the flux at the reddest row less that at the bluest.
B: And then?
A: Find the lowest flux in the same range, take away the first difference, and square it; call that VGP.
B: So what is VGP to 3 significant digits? 177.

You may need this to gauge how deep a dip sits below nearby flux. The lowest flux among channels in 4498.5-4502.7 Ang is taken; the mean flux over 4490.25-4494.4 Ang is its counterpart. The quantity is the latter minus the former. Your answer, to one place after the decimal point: 3.7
